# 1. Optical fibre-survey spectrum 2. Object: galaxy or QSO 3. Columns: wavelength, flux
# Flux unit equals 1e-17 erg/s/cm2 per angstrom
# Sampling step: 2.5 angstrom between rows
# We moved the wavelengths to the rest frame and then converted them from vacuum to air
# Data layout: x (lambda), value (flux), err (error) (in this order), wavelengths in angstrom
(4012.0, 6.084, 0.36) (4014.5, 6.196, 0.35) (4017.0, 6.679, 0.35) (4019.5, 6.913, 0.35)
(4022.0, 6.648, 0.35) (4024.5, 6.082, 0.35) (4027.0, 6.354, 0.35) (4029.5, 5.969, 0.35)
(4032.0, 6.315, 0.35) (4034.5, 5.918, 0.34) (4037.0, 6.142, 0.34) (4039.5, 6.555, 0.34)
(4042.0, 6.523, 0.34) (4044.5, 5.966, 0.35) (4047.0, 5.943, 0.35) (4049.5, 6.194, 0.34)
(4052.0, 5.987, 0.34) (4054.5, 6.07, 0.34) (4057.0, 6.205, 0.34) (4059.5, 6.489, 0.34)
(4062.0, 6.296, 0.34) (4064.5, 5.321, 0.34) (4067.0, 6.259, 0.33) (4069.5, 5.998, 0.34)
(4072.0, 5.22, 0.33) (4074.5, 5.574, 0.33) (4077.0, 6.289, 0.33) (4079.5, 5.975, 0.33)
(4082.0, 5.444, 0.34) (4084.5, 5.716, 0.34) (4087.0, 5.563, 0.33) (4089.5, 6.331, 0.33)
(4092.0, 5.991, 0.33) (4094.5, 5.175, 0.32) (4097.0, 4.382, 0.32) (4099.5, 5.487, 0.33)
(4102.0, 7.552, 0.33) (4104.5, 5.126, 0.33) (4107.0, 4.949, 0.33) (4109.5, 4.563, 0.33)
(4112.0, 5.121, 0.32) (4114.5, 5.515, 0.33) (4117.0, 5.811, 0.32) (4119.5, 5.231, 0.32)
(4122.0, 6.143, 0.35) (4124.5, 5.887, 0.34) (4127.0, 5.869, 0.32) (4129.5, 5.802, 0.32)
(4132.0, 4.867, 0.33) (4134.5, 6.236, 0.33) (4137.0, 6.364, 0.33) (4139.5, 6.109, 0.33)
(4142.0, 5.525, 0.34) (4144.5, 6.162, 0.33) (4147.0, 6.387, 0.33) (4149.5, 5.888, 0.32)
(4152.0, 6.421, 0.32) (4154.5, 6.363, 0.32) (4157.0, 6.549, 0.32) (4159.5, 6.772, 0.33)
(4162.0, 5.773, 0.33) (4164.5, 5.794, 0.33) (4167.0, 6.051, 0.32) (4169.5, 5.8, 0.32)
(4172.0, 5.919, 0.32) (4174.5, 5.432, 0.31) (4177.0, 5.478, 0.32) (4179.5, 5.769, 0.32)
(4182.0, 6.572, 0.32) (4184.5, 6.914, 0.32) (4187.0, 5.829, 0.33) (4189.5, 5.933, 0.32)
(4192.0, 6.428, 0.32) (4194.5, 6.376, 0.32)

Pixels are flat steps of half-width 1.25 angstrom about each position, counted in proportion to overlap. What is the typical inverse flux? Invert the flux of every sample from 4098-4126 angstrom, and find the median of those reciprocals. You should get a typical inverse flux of 0.182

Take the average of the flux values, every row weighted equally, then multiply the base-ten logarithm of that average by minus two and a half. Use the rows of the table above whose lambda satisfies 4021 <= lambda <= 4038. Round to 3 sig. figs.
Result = -1.98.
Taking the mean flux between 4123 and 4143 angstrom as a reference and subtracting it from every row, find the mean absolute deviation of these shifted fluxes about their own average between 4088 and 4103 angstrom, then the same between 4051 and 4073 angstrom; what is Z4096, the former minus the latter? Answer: 0.49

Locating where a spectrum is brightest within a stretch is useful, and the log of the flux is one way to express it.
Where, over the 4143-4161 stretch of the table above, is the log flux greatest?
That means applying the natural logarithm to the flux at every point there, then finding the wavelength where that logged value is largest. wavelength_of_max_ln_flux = 4159.5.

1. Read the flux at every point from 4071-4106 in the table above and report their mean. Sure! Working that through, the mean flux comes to 5.70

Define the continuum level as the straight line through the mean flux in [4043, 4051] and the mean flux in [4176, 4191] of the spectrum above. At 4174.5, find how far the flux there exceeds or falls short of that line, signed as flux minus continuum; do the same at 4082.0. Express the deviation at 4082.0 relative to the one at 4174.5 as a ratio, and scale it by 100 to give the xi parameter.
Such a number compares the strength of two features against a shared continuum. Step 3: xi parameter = 93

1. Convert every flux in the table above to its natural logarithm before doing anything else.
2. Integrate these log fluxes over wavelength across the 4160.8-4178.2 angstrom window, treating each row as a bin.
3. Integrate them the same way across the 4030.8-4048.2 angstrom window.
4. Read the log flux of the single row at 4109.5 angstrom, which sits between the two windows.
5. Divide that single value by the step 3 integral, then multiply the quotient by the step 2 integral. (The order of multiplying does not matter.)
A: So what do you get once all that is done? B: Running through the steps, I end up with 1.46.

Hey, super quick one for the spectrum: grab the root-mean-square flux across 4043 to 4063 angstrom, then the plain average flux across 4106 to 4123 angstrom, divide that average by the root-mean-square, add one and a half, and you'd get 2.37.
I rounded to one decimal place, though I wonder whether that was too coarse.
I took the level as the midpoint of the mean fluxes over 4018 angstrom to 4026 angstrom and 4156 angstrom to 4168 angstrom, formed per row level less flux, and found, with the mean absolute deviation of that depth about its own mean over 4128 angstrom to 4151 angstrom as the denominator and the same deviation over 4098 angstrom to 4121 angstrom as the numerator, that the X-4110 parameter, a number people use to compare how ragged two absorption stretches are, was 1.5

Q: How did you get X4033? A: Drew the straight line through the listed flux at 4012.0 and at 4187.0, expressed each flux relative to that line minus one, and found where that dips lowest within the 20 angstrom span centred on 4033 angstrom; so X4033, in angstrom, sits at 4034.5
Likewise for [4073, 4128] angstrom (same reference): 4097.0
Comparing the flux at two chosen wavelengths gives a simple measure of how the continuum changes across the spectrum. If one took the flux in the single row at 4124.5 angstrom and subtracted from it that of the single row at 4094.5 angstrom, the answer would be 0.71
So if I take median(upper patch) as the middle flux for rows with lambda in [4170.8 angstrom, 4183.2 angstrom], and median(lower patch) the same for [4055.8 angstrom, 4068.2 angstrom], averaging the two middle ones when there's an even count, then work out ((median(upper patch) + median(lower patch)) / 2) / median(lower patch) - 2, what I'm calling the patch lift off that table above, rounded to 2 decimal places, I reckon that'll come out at -1.04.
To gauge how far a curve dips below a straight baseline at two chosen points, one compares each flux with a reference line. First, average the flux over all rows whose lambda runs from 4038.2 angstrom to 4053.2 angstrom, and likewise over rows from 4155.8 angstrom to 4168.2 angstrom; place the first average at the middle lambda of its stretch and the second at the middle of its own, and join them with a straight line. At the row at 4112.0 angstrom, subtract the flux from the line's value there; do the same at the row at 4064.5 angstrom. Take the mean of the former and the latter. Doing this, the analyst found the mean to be 1.0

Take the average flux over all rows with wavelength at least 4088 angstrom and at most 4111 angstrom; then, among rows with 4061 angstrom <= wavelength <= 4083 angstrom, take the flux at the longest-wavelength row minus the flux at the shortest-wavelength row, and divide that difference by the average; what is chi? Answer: -0.15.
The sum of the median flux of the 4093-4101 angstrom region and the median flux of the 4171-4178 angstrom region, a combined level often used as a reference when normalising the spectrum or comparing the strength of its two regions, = 10.7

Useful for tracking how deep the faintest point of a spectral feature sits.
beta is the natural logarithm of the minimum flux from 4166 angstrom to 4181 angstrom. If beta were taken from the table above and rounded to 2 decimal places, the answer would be 1.69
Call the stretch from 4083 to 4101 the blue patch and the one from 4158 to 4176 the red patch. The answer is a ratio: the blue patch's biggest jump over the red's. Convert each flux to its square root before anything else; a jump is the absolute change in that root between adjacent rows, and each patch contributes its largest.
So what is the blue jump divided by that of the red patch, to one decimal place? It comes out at 1.2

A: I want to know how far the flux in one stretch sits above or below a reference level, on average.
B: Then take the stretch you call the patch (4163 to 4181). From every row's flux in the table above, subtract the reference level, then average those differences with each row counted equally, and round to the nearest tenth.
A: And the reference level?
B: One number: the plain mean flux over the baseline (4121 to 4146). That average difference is -0.1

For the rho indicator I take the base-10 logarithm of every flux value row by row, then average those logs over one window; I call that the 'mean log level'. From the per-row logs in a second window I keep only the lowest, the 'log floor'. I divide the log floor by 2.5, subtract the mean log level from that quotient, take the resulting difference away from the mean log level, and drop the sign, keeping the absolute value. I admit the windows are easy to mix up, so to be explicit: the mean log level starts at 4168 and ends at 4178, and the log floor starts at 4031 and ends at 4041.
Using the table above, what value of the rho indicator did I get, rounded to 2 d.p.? 1.20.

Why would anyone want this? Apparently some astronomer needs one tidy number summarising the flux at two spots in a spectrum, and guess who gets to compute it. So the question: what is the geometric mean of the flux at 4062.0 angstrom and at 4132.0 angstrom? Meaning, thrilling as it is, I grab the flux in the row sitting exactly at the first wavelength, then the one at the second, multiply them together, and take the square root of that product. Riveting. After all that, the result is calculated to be 5.5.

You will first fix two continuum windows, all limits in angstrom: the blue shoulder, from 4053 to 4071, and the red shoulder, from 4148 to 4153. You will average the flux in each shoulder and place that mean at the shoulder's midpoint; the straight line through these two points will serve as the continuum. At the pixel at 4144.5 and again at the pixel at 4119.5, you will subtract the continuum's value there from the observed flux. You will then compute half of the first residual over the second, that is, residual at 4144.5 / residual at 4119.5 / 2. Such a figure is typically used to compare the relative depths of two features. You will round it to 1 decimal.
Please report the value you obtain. 0.0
